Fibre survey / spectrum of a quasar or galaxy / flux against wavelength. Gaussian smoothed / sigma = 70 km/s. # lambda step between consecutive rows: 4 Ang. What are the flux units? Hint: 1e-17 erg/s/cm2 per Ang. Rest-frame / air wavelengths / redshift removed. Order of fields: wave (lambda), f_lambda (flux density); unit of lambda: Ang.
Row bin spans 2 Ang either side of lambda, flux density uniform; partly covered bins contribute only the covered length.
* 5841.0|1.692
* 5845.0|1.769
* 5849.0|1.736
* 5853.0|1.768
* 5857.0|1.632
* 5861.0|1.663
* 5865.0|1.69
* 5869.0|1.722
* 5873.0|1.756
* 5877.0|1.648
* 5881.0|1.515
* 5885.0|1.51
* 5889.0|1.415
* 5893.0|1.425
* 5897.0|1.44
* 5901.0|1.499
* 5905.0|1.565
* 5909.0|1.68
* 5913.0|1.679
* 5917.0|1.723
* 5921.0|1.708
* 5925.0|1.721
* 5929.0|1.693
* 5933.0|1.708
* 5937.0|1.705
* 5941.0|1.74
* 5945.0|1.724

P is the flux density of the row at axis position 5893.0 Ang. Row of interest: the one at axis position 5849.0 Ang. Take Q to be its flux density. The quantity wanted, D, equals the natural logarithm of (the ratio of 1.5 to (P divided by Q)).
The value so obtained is 0.60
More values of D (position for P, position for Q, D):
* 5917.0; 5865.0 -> 0.39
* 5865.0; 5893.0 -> 0.23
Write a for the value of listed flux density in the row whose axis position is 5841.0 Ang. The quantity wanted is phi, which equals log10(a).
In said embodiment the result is 0.228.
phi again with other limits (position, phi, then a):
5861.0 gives 0.221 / 1.663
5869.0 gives 0.236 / 1.722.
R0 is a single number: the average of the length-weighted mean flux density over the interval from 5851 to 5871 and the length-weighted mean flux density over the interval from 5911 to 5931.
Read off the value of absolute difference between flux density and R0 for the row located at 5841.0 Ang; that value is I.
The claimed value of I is 0.01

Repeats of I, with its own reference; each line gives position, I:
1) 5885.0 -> 0.19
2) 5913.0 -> 0.02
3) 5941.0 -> 0.04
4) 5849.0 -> 0.04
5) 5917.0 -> 0.02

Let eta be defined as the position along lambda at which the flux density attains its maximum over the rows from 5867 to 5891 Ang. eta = 5873.0 Ang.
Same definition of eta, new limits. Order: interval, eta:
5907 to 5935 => 5917.0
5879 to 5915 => 5909.0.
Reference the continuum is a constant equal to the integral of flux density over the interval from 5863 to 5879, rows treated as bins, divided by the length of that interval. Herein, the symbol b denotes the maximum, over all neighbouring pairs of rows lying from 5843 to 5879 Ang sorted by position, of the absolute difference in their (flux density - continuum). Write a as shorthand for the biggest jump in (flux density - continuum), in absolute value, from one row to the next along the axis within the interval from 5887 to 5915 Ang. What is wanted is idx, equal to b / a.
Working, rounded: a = 0.115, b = 0.136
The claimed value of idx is 1.2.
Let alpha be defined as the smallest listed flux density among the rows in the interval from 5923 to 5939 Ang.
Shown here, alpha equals 1.693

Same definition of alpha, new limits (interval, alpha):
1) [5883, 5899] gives 1.415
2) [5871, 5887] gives 1.51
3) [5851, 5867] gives 1.632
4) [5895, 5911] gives 1.44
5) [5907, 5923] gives 1.679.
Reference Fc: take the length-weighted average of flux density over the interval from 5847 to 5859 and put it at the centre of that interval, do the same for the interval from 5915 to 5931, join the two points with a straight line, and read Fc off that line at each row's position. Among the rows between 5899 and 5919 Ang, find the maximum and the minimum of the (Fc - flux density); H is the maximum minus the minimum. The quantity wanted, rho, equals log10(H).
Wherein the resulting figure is -0.6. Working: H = 0.224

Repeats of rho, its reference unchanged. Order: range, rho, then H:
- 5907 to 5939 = -1.4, 0.044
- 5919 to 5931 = -1.6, 0.028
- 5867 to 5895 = -0.5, 0.341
